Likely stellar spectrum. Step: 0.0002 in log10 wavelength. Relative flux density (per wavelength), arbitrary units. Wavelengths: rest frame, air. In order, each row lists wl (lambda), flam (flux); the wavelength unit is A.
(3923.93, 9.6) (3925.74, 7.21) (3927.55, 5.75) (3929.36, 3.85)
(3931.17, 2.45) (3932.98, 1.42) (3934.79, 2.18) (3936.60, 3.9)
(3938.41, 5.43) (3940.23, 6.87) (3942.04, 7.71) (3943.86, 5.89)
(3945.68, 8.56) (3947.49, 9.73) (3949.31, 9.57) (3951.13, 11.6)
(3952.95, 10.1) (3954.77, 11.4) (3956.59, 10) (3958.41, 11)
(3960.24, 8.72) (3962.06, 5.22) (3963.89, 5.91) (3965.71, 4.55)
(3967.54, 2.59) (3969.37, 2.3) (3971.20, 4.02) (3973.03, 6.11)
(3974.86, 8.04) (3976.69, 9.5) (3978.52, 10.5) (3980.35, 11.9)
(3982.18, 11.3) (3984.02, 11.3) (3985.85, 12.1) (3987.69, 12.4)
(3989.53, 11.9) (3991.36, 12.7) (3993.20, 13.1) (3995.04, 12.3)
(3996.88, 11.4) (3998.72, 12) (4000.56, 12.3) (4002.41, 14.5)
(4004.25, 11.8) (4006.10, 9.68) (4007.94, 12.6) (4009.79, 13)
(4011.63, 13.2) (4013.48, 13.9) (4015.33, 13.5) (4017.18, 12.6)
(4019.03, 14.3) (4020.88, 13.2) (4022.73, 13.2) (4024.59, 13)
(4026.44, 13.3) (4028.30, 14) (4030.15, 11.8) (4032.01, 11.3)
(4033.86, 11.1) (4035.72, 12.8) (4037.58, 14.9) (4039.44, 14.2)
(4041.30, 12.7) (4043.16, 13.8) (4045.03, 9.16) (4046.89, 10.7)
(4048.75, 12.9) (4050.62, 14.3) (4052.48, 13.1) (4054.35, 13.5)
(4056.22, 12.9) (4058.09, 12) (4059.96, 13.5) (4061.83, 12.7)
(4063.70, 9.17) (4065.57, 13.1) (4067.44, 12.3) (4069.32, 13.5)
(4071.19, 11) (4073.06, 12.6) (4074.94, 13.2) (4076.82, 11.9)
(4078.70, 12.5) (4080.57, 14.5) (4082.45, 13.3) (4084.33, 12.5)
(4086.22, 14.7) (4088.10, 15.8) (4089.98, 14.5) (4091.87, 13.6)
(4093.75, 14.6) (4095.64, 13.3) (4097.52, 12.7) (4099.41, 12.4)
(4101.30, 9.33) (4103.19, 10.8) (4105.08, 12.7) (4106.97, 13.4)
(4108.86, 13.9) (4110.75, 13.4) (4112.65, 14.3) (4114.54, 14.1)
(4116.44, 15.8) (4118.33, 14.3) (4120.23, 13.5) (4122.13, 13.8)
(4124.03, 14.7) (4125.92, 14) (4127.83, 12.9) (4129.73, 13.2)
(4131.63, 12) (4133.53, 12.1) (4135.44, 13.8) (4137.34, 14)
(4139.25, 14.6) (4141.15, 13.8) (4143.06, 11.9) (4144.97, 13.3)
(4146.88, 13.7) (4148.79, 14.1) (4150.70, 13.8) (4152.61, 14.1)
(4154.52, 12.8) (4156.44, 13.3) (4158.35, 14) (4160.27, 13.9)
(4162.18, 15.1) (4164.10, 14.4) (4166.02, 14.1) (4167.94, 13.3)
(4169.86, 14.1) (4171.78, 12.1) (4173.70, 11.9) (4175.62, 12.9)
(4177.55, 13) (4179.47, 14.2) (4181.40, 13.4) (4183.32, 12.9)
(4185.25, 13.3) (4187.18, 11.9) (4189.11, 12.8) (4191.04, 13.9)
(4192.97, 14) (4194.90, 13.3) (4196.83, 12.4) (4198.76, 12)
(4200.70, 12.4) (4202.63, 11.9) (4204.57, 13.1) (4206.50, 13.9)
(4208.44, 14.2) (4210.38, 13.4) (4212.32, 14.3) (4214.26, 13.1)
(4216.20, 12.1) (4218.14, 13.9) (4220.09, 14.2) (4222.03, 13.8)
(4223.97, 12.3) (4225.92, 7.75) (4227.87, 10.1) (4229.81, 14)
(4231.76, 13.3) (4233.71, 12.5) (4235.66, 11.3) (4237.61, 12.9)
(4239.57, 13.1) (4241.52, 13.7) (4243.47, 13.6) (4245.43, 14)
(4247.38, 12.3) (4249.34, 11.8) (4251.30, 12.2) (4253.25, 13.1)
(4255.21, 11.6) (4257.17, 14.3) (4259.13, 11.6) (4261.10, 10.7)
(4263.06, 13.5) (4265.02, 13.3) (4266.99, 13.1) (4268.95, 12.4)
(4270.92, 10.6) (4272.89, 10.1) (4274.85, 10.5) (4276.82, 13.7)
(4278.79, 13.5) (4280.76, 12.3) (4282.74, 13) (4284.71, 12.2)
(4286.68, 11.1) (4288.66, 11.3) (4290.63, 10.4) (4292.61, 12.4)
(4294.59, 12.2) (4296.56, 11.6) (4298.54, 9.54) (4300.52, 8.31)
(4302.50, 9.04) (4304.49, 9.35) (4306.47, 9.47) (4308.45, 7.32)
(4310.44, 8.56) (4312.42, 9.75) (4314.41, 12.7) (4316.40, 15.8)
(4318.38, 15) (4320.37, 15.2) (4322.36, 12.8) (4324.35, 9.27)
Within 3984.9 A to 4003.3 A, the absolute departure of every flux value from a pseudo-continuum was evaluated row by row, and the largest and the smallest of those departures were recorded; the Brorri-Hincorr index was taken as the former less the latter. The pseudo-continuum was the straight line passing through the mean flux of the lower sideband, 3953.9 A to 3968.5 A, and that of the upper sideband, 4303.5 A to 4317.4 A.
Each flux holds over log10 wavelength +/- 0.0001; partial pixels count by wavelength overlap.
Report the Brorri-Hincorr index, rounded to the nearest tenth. 3.1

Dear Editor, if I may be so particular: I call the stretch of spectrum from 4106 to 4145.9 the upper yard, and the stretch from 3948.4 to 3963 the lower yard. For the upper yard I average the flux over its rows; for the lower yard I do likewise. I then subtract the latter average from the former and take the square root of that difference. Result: 1.99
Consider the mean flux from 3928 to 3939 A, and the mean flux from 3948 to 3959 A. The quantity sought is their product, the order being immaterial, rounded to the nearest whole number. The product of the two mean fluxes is 34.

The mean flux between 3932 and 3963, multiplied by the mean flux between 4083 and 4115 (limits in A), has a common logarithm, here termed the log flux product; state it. 2.00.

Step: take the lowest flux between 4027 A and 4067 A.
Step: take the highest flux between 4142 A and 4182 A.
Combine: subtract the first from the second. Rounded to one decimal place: 5.9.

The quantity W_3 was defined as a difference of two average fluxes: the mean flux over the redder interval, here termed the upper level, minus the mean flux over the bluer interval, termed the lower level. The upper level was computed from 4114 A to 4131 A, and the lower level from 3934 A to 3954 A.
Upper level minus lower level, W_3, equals 7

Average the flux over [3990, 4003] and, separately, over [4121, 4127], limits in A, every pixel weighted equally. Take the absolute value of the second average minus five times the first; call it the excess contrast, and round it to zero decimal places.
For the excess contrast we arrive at 49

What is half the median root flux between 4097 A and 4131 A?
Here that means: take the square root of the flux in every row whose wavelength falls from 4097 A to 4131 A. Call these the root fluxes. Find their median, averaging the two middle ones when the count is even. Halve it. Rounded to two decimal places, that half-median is 1.83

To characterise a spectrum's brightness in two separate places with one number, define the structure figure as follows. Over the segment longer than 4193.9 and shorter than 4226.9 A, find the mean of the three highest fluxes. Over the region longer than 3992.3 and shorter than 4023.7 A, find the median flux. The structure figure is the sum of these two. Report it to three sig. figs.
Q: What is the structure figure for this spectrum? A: 27.2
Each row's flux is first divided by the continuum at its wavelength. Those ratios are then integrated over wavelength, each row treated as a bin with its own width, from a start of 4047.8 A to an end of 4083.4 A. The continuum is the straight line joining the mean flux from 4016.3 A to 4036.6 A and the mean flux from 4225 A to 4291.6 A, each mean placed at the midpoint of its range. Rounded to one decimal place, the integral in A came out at 35.7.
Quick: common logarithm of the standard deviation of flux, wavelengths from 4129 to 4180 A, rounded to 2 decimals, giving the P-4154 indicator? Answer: -0.06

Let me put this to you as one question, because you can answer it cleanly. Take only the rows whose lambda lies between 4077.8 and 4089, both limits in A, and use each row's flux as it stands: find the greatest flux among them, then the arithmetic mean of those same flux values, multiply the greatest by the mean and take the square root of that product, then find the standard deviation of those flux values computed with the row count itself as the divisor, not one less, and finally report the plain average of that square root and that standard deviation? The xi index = 8.0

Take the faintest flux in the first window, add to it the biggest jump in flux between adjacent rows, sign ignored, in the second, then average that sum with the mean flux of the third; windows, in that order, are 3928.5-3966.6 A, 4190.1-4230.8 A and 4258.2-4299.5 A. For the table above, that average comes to 8.9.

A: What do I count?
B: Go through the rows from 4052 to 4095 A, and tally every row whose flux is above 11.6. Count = 21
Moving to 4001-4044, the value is 20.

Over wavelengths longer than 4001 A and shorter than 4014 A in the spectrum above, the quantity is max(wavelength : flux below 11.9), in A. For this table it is 4006.10 A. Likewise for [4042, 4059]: 4046.89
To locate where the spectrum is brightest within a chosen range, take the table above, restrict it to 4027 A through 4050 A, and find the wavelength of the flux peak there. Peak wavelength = 4037.58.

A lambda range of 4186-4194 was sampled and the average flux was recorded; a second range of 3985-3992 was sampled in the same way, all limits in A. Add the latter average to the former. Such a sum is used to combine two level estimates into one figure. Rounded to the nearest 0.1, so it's 25.4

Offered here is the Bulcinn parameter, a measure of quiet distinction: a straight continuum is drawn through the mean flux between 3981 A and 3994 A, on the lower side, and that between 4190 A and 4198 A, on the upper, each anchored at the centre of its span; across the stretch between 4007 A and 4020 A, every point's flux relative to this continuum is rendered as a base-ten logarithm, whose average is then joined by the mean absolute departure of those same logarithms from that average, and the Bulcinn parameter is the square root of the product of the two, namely 0.024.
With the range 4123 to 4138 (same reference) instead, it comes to 0.016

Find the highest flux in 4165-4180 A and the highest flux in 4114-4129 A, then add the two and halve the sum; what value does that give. 15.0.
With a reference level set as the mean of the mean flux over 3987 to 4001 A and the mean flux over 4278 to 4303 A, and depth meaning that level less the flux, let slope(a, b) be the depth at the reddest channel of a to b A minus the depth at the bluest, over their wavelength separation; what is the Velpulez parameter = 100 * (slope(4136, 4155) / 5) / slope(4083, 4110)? -24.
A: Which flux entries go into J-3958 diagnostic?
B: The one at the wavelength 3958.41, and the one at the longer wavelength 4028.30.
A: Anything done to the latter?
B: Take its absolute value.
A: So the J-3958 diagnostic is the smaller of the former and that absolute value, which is 11.0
